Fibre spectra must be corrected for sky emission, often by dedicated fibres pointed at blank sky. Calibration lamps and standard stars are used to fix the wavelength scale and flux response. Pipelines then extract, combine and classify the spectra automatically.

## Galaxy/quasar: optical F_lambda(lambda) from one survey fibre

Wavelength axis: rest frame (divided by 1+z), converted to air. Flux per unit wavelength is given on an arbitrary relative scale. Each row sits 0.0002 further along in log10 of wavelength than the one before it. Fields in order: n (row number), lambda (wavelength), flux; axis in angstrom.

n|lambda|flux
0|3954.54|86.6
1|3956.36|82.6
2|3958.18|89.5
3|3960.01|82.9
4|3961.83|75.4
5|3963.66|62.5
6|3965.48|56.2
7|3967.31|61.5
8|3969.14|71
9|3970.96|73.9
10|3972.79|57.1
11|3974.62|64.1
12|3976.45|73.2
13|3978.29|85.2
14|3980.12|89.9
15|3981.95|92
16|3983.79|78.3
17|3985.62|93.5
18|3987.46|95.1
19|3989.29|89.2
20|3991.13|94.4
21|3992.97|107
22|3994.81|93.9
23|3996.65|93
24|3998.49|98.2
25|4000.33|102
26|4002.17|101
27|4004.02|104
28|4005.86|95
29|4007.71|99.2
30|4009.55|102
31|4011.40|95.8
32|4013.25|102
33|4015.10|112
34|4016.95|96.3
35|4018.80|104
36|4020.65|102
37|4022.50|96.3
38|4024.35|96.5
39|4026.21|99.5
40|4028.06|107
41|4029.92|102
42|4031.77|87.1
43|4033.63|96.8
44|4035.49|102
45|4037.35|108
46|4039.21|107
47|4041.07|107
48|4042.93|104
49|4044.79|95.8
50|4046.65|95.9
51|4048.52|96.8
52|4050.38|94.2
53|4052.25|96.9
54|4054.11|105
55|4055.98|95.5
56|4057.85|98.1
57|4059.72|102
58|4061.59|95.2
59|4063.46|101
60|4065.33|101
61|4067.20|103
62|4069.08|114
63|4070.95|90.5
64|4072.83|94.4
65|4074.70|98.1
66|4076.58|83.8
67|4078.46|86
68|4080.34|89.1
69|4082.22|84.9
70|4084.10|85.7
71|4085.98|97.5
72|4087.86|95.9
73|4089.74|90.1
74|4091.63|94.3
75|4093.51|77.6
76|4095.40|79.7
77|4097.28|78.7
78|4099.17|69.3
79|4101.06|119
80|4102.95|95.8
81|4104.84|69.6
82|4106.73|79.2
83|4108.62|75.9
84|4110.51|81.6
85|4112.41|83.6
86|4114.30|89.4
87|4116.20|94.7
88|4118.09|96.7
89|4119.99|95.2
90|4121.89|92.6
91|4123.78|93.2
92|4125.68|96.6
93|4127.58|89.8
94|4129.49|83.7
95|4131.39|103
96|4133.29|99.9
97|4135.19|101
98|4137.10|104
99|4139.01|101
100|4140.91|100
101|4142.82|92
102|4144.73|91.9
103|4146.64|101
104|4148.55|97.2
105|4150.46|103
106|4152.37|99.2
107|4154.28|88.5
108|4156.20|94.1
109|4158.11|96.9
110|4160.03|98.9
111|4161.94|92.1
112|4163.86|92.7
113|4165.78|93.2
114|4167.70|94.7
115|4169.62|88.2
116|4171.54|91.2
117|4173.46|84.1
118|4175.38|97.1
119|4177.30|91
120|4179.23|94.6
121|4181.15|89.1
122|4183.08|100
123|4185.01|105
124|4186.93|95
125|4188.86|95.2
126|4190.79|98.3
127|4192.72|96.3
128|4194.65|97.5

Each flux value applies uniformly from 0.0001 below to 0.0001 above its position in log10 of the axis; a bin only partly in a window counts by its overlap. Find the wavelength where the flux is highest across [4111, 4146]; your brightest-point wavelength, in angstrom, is 4137.10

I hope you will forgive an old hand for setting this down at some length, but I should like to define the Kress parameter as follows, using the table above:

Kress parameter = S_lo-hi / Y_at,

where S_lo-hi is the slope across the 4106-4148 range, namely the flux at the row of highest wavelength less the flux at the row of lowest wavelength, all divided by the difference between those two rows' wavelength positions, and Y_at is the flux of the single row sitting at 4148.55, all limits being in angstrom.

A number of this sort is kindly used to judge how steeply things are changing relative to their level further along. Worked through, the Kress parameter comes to 0.006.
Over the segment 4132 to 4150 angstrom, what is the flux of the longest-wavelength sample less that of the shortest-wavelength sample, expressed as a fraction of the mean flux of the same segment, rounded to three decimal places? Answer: -0.027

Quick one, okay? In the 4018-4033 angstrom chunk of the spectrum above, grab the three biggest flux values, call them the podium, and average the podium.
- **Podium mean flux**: 104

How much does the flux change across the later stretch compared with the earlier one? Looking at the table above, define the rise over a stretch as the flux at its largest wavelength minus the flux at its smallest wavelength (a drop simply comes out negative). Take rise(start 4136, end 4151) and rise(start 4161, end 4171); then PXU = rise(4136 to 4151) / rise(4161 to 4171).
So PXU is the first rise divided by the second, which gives 0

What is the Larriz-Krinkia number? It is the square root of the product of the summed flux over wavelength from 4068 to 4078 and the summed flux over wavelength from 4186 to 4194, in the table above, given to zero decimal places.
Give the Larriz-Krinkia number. 430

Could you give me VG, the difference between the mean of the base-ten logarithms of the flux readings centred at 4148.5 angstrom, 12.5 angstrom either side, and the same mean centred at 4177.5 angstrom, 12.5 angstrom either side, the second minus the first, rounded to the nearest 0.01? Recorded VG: -0.02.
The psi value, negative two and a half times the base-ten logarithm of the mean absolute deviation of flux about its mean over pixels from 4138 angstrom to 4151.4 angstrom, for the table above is -1.4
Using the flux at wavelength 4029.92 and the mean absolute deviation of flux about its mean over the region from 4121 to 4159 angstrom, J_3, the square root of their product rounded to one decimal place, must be 21.6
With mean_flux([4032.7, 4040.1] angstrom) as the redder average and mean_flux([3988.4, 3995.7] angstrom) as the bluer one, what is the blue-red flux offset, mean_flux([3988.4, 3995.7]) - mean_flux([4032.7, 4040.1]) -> -7.3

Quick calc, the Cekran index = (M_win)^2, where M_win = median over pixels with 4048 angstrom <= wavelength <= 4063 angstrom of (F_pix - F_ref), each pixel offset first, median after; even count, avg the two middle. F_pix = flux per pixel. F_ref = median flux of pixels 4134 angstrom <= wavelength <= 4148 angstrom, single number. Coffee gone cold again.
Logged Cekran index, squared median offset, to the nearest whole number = 17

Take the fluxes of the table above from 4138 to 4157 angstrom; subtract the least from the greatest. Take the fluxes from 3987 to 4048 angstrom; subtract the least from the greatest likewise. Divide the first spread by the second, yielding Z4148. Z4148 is 0.58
